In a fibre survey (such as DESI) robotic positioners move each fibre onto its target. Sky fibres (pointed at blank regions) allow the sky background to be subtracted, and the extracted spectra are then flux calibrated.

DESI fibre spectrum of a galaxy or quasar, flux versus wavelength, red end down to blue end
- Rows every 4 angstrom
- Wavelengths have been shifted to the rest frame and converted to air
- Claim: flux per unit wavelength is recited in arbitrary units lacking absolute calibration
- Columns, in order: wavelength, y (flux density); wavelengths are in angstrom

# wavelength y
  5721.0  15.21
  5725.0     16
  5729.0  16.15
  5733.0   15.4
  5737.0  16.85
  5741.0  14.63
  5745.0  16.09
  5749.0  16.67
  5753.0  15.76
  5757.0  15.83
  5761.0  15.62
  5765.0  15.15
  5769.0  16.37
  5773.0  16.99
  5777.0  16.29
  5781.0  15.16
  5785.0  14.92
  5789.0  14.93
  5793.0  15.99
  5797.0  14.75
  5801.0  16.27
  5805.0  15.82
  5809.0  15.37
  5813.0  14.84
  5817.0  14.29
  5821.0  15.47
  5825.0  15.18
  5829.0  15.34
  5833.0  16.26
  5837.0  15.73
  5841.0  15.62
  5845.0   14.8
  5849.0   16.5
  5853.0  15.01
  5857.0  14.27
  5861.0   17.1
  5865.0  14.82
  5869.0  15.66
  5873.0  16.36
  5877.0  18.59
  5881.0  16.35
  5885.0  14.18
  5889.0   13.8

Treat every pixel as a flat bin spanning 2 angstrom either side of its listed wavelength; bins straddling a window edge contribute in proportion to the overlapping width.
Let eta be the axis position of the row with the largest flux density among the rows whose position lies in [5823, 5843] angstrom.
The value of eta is 5833.0 angstrom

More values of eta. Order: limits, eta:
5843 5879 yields 5877.0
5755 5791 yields 5773.0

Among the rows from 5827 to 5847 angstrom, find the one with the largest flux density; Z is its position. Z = 5833.0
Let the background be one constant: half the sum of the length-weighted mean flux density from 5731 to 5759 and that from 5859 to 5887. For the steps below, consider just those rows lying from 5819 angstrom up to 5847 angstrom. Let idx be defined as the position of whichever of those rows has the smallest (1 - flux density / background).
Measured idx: 5833.0 angstrom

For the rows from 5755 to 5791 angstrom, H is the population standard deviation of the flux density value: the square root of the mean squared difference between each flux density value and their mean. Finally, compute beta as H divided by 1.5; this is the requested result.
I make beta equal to 0.46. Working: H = 0.69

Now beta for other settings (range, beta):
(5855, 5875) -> 0.68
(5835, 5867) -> 0.59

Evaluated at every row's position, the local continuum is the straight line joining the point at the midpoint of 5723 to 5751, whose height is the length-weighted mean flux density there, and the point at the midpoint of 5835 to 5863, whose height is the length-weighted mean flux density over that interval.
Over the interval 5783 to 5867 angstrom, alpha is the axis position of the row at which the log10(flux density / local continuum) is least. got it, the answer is 5817.0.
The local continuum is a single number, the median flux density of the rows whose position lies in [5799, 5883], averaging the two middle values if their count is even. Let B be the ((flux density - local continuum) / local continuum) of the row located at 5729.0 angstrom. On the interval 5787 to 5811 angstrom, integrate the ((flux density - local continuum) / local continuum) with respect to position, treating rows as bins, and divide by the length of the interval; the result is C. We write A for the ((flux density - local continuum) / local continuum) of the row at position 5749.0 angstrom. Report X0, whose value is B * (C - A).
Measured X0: -0.0025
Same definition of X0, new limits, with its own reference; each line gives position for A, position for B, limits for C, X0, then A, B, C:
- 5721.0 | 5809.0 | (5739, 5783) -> -0.0007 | -0.03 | -0.02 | 0.016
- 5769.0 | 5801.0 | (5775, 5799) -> -0.0027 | 0.05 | 0.04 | -0.018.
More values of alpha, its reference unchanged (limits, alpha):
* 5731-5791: 5741.0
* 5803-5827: 5817.0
